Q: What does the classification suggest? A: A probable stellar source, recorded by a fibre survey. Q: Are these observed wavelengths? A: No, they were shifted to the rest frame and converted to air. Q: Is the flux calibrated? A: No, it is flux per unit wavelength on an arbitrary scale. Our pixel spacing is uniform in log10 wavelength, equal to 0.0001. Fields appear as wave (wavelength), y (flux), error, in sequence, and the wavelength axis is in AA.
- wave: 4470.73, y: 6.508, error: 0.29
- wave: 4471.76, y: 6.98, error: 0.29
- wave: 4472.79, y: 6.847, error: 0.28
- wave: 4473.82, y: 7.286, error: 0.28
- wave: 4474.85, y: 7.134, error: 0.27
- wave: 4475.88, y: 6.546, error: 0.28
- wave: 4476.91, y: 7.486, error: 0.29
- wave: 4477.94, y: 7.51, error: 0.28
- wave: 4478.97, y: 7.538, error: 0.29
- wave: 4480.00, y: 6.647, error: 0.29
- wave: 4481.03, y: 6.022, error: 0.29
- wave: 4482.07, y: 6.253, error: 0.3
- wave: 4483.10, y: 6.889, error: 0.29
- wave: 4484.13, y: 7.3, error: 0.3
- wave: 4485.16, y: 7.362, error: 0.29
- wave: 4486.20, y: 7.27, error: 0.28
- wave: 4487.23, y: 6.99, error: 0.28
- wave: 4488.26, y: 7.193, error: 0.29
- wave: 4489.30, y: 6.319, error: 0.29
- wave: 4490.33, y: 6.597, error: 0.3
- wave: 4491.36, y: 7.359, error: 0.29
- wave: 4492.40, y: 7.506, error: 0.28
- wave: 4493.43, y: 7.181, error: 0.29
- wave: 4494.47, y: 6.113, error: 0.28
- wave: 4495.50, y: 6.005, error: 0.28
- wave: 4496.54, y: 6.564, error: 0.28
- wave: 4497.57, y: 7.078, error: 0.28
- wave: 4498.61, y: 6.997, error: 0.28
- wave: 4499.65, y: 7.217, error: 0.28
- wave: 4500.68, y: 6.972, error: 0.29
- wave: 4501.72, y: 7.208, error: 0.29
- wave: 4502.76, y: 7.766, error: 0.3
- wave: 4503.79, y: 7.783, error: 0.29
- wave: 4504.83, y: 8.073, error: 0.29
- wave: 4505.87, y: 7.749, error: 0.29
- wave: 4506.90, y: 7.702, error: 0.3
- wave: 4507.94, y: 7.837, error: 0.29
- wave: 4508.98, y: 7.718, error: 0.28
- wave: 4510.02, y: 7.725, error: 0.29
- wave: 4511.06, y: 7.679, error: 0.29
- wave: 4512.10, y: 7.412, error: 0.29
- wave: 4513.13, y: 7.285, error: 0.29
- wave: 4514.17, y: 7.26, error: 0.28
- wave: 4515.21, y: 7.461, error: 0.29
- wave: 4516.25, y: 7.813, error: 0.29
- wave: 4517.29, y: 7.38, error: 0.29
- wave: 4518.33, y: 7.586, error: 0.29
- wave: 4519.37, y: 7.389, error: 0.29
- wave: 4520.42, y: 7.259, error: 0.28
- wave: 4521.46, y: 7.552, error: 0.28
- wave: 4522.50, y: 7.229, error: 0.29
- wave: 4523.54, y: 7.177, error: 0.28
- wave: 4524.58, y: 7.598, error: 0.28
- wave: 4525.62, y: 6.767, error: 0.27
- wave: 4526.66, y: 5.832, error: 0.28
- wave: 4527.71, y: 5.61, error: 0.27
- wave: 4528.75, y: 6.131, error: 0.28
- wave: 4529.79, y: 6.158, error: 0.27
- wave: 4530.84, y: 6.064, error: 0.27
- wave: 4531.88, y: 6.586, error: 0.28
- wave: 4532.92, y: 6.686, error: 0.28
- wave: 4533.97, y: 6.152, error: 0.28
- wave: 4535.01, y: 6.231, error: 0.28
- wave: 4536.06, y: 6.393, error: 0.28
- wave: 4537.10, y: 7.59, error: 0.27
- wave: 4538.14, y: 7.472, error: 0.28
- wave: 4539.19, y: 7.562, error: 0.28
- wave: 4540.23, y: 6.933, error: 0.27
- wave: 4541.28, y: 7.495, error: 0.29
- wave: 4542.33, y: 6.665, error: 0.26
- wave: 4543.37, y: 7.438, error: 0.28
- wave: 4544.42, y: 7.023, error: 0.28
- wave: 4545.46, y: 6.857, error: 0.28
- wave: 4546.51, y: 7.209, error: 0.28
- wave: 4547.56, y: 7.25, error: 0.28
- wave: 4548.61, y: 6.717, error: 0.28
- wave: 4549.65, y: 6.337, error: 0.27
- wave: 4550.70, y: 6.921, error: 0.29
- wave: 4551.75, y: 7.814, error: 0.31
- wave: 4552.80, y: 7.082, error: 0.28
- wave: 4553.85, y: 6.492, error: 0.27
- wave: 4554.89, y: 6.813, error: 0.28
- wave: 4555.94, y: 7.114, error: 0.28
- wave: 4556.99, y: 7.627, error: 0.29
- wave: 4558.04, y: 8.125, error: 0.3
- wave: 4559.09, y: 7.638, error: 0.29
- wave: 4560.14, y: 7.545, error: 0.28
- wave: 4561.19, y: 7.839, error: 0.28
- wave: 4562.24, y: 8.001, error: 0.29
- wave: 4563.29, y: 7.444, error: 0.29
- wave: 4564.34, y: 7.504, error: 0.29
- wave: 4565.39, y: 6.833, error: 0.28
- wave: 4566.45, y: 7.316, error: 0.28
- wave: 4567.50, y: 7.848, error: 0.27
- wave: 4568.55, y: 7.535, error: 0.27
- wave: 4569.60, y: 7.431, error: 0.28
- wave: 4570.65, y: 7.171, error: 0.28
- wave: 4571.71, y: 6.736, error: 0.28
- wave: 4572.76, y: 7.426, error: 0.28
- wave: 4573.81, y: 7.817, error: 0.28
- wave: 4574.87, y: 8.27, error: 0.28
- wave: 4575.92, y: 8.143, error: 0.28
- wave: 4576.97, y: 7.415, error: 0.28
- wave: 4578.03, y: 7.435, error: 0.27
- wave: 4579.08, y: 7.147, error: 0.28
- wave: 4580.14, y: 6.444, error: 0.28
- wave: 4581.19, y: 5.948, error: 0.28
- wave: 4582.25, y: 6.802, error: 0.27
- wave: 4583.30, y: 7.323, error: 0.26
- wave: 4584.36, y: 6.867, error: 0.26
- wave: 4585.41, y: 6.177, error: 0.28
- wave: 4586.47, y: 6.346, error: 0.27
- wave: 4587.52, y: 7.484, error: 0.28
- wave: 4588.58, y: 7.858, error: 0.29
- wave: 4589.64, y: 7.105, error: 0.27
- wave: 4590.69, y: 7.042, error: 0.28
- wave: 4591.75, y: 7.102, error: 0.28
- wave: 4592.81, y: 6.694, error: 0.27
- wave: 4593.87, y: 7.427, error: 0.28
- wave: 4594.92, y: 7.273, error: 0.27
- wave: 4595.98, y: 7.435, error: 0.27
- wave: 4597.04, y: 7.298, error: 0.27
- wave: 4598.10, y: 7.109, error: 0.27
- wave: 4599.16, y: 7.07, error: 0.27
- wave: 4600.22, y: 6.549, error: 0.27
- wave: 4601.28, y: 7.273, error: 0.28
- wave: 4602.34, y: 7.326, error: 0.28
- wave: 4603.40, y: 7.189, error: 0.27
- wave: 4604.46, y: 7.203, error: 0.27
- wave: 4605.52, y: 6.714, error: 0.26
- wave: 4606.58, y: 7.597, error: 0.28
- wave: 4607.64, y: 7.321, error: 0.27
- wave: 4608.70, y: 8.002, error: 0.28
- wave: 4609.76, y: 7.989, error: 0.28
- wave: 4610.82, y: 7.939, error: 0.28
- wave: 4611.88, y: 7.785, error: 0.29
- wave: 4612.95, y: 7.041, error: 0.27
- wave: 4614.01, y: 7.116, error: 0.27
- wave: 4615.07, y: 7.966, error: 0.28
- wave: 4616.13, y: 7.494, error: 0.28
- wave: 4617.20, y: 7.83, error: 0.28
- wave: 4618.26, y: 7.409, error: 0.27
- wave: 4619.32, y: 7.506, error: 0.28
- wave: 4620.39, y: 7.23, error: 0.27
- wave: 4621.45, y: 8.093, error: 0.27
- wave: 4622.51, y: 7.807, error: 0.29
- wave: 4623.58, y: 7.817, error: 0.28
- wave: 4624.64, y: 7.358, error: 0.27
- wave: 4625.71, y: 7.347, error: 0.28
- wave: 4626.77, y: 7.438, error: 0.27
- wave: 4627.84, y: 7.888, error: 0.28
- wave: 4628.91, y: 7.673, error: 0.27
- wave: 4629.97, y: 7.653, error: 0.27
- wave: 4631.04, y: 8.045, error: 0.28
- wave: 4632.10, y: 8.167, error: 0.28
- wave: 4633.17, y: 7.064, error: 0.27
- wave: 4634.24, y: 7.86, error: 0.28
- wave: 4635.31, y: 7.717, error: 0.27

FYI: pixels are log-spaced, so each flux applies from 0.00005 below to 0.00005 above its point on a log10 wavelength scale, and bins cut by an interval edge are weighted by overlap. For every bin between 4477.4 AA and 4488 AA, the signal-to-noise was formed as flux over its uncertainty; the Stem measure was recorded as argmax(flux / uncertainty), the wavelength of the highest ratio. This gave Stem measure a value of 4477.94 AA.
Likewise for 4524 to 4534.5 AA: 4524.58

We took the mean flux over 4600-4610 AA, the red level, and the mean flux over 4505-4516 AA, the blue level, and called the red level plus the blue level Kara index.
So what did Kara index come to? 14.9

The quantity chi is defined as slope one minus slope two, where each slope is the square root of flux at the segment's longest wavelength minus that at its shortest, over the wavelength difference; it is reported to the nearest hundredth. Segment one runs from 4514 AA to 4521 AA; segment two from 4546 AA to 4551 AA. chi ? 0.01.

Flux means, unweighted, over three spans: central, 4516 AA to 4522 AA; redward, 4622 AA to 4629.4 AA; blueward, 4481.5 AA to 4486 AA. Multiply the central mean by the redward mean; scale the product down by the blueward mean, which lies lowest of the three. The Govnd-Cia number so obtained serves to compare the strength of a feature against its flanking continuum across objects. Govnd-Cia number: 8.2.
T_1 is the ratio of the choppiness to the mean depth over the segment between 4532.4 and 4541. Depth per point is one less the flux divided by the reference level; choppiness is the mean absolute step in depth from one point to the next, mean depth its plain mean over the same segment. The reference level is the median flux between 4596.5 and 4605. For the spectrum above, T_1 1.3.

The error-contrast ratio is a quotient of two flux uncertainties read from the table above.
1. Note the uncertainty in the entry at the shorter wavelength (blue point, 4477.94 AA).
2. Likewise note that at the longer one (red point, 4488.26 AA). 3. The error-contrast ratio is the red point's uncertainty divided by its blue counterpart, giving 1.04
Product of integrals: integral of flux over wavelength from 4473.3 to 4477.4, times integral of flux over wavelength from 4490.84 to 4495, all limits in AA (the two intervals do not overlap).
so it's 854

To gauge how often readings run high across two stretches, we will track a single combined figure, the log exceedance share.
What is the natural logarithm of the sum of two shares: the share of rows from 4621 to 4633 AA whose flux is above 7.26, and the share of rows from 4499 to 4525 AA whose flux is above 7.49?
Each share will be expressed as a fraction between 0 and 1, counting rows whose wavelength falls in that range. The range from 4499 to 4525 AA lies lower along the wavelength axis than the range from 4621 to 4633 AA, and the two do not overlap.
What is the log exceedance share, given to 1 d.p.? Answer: 0.4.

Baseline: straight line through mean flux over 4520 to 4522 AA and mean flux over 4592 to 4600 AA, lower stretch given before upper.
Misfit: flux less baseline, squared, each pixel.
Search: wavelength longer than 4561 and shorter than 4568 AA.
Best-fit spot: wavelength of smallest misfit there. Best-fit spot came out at 4566.45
